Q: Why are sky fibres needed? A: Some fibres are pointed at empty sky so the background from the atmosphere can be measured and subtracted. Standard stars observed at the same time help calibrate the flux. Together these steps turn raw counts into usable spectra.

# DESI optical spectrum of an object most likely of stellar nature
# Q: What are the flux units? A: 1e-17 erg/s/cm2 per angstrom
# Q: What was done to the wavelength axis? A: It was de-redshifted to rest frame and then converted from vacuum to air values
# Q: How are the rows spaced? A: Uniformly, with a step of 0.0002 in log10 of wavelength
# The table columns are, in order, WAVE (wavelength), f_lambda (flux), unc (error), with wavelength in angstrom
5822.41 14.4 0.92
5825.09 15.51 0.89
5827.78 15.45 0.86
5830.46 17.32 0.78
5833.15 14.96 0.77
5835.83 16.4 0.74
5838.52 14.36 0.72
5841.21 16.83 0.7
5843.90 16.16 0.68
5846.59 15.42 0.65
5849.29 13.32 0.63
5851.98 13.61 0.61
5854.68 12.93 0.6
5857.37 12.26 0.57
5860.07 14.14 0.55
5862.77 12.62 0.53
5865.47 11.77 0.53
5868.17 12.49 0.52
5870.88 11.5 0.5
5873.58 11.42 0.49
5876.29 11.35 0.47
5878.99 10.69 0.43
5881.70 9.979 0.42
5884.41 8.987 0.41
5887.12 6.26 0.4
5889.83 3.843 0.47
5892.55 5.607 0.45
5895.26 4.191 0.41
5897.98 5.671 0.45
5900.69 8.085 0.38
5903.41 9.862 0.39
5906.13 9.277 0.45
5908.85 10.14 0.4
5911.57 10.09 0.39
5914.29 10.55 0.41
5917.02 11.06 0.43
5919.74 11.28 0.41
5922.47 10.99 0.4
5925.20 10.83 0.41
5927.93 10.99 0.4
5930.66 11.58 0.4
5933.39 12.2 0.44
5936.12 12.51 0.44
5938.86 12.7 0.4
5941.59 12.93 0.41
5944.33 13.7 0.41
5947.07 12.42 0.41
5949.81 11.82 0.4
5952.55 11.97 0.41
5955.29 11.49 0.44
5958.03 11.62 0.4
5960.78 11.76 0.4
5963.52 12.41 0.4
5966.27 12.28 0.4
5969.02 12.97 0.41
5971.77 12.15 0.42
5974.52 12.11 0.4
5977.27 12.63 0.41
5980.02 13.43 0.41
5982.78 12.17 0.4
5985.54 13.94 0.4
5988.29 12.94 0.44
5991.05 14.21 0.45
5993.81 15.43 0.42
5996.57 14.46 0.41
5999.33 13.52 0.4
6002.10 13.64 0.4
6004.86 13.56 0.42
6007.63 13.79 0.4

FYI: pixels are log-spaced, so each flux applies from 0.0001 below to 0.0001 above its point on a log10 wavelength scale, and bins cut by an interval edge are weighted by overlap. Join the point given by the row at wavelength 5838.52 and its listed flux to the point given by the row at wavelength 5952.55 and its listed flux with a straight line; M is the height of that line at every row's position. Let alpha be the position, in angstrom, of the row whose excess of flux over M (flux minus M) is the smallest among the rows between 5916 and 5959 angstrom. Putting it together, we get 5925.20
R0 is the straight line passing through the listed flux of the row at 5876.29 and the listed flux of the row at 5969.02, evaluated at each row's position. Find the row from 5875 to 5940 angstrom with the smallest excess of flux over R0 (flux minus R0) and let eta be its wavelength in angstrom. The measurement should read 5889.83 angstrom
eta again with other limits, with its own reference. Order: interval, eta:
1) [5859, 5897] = 5889.83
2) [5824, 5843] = 5838.52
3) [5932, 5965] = 5955.29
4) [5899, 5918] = 5900.69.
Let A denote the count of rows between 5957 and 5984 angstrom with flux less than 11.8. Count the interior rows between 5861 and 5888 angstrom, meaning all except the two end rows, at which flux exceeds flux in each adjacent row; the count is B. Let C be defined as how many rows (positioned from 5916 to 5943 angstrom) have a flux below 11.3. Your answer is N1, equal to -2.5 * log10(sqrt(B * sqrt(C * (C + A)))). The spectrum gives -0.97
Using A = 2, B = 1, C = 5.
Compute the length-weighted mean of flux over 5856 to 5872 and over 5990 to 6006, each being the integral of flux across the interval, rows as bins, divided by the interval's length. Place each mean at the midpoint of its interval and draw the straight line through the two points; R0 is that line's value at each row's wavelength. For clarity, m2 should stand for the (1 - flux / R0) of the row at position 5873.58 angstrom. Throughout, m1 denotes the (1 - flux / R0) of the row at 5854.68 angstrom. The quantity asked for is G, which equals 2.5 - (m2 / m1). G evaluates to 4.5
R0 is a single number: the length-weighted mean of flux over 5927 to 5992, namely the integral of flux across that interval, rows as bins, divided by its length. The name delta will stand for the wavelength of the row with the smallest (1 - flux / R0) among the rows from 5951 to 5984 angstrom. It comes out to 5980.02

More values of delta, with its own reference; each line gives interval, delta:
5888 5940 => 5938.86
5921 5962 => 5944.33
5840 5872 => 5841.21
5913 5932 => 5930.66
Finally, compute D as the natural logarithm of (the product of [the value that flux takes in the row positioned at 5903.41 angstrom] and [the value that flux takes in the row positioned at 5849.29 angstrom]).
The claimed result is 4.88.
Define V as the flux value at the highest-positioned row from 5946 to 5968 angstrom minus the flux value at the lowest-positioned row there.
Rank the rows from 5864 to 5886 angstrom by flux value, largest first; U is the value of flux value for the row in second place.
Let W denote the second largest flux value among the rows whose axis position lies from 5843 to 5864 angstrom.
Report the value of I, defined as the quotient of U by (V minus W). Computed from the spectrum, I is -0.76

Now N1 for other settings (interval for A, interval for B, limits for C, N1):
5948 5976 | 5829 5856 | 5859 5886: -1.38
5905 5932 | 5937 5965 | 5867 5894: -1.62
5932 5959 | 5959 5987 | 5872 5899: -1.79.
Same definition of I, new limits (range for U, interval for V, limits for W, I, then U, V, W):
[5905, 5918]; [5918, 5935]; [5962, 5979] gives -0.90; 10.55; 0.9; 12.63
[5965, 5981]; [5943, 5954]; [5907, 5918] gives -1.06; 12.97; -1.7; 10.55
